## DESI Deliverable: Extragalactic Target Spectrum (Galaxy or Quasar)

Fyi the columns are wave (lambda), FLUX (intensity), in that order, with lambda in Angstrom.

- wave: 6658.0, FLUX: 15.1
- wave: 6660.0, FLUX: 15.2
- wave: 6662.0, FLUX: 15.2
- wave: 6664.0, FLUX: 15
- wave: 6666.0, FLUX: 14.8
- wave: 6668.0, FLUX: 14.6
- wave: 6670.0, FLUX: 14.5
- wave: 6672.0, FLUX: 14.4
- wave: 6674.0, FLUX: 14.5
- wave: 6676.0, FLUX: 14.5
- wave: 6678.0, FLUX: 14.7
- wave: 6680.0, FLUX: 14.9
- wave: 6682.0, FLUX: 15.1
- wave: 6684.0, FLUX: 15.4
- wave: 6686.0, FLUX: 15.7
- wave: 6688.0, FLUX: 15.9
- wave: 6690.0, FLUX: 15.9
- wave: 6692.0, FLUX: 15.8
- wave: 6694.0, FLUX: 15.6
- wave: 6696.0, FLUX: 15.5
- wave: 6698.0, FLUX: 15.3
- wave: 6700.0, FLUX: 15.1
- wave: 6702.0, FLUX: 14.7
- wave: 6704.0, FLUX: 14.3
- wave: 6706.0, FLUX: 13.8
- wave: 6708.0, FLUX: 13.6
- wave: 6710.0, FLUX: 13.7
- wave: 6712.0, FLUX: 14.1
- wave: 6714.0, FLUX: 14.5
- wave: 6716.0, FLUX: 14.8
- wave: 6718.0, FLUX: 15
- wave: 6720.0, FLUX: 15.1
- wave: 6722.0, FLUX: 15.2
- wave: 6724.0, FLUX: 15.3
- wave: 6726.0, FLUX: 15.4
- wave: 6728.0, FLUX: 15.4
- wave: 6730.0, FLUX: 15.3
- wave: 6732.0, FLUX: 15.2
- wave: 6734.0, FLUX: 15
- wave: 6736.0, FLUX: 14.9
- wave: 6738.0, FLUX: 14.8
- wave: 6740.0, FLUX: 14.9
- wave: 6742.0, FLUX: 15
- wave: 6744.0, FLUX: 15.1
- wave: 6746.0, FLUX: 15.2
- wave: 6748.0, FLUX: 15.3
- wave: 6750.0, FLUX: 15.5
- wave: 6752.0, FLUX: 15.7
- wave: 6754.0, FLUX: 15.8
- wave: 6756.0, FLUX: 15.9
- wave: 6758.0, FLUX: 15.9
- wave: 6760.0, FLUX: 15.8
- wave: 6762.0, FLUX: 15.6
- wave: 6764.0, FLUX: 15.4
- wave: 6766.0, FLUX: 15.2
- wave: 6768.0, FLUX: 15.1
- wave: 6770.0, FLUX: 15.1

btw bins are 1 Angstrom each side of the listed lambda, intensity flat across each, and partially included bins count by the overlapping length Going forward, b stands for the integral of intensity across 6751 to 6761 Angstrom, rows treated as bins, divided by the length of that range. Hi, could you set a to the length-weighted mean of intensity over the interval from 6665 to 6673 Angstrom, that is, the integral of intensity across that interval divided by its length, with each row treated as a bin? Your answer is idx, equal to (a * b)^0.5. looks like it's 15.2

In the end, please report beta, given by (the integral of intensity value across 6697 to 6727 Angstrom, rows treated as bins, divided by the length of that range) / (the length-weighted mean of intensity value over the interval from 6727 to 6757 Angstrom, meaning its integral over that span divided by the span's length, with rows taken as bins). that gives 0.96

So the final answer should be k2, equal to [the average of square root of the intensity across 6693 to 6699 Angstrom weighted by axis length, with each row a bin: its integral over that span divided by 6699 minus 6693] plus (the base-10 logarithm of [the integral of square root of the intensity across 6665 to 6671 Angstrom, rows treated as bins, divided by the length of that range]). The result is 4.52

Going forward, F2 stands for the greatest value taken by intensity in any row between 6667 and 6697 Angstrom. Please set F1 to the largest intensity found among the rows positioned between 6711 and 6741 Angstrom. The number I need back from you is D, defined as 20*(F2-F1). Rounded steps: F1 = 15.4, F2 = 15.9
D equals 10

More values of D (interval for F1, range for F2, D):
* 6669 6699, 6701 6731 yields -10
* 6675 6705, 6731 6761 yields 0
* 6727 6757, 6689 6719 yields 0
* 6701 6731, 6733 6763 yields 10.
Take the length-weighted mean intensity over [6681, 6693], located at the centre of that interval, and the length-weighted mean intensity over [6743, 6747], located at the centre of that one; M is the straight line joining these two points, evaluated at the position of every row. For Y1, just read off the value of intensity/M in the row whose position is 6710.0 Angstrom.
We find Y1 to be 0.89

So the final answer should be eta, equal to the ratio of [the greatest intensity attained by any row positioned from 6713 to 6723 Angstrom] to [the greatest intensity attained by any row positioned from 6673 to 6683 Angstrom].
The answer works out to 1.01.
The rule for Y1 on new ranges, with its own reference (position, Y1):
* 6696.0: 1.00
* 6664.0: 0.95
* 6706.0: 0.89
